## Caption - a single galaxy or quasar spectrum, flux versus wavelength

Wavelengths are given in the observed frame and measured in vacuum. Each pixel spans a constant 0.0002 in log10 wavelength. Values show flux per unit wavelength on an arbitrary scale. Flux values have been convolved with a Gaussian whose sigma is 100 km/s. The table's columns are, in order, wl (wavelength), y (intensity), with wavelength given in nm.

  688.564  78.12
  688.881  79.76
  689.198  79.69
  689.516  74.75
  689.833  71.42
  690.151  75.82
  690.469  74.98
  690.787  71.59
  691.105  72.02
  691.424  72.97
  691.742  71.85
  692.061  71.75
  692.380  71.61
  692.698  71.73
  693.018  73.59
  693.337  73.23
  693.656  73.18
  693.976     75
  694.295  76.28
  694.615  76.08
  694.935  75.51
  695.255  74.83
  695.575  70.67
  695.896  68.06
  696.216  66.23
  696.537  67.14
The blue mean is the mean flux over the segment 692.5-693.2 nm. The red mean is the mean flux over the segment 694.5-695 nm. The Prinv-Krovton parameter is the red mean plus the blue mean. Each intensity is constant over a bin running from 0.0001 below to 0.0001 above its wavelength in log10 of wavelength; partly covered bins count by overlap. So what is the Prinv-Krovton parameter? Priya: 148.5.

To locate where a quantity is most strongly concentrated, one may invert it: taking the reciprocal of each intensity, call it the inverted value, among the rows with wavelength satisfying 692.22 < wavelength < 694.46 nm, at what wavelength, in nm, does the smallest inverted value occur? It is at 694.295 nm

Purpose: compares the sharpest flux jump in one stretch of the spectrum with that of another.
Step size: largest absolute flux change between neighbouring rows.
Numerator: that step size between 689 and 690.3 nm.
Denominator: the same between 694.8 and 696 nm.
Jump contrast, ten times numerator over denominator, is 12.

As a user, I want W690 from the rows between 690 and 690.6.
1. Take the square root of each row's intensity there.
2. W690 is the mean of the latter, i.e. 8.68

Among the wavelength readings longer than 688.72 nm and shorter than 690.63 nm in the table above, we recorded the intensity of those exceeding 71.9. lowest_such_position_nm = 688.881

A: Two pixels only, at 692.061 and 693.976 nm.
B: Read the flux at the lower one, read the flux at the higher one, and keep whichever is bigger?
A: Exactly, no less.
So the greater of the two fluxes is 75.0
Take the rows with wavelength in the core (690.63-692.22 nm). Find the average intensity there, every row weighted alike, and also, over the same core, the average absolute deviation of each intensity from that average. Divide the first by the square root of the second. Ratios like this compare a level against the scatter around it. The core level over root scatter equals 118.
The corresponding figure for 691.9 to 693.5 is 80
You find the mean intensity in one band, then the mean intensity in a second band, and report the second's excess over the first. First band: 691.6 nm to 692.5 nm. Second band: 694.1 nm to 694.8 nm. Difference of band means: 4.4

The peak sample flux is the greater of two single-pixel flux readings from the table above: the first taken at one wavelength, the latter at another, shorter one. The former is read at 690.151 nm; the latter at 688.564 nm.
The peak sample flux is 78.1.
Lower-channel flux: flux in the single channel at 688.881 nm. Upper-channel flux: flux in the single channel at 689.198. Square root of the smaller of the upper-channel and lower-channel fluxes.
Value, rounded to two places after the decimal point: 8.93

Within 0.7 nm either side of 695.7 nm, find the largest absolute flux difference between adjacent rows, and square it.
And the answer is 17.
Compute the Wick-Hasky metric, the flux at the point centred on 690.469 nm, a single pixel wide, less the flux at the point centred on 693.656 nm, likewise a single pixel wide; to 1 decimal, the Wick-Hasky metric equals 1.8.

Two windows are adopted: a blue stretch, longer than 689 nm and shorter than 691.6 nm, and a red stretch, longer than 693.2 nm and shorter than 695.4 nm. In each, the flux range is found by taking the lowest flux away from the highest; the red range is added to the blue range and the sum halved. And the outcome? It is 5.7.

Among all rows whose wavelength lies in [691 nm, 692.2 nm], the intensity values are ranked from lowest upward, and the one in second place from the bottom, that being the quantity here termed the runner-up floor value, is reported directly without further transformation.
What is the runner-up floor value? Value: 71.85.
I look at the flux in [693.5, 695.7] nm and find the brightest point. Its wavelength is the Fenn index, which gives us 694.295 nm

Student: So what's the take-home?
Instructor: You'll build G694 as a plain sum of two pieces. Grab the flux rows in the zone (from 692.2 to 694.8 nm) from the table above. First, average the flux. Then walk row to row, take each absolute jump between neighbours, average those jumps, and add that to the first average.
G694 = 74.7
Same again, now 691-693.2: 72.9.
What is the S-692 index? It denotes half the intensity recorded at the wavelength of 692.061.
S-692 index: 35.9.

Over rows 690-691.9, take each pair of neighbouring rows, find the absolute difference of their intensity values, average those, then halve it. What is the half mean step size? 0.7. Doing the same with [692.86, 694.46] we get 0.4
